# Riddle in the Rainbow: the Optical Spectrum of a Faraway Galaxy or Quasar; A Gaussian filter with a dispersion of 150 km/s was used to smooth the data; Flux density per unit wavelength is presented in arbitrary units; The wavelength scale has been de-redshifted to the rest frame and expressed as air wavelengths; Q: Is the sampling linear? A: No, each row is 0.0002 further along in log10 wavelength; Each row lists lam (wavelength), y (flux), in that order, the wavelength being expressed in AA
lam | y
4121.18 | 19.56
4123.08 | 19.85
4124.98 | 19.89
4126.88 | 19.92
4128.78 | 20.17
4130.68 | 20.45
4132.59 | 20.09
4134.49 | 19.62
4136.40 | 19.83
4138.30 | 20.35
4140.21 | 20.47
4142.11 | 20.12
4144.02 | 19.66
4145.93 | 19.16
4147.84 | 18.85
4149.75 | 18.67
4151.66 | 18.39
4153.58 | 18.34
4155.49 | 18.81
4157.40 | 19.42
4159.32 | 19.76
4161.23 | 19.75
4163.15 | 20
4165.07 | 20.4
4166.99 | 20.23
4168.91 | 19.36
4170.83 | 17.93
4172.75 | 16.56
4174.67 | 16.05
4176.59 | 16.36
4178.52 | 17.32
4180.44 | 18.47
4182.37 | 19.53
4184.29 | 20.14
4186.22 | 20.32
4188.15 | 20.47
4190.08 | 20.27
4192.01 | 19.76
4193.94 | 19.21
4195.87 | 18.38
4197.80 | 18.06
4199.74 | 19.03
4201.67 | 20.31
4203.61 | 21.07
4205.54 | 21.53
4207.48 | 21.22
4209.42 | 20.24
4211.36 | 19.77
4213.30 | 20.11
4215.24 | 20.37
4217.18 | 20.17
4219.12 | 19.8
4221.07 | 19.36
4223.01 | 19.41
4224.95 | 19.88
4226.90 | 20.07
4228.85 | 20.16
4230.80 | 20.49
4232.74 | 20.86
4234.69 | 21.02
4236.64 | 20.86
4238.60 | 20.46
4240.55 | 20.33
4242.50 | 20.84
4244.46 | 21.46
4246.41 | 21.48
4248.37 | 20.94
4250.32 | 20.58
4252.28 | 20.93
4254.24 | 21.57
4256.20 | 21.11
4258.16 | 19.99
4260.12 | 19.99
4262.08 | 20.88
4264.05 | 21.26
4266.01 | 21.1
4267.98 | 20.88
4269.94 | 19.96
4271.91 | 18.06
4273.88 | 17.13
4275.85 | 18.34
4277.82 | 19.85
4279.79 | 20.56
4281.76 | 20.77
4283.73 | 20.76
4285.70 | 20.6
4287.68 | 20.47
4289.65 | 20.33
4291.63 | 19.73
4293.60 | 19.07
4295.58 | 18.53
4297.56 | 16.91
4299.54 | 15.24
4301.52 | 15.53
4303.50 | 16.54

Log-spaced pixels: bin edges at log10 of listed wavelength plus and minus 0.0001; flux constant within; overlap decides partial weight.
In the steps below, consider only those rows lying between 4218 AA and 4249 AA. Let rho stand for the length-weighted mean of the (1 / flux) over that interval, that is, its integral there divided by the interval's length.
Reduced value 0.0489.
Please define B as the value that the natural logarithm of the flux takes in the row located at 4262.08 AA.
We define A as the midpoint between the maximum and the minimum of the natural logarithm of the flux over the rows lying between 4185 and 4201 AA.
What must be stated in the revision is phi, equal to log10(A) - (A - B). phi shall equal 0.55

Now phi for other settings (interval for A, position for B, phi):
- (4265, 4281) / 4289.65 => 0.54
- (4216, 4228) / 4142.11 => 0.49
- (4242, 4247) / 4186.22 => 0.44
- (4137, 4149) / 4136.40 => 0.48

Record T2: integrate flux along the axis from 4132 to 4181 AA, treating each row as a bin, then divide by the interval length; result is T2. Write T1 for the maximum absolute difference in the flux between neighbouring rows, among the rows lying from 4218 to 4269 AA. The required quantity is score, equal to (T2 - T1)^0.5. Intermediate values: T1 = 1.12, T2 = 19.0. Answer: 4.23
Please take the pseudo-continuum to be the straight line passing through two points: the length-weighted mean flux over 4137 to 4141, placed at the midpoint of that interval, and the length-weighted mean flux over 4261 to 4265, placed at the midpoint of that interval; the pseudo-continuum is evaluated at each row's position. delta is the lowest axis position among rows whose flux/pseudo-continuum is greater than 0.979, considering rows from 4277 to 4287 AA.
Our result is 4281.76 AA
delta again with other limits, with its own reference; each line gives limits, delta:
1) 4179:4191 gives 4186.22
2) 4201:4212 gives 4201.67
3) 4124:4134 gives 4124.98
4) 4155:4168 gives 4165.07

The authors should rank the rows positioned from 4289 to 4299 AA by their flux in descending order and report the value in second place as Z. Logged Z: 19.73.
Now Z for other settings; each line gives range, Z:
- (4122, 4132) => 20.17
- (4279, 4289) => 20.76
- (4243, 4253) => 21.46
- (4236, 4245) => 20.86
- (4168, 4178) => 17.93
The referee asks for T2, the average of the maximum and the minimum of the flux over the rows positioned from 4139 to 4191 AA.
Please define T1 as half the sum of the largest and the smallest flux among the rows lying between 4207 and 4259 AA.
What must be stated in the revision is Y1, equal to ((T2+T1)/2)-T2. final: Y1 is 1.10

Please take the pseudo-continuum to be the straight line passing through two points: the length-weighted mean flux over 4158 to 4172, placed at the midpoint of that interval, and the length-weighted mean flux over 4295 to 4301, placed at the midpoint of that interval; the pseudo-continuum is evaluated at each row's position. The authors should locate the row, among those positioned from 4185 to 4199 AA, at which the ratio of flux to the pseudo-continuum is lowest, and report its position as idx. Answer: 4197.80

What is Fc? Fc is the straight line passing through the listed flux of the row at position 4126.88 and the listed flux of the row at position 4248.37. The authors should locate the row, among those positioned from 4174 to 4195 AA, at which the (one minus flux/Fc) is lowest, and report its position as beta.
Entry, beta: 4188.15 AA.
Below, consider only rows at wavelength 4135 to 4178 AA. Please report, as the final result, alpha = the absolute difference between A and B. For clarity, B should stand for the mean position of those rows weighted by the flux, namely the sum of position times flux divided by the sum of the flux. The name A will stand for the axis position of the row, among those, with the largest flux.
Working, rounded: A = 4140.21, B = 4156.0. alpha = 15.8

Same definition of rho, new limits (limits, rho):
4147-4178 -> 0.0539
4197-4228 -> 0.0500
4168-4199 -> 0.0540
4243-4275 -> 0.0491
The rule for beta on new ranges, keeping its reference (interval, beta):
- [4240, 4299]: 4254.24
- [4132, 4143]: 4140.21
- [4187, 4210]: 4205.54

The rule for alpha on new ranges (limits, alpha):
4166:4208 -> 17.8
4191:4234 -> 7.0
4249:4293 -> 16.5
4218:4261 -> 14.4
